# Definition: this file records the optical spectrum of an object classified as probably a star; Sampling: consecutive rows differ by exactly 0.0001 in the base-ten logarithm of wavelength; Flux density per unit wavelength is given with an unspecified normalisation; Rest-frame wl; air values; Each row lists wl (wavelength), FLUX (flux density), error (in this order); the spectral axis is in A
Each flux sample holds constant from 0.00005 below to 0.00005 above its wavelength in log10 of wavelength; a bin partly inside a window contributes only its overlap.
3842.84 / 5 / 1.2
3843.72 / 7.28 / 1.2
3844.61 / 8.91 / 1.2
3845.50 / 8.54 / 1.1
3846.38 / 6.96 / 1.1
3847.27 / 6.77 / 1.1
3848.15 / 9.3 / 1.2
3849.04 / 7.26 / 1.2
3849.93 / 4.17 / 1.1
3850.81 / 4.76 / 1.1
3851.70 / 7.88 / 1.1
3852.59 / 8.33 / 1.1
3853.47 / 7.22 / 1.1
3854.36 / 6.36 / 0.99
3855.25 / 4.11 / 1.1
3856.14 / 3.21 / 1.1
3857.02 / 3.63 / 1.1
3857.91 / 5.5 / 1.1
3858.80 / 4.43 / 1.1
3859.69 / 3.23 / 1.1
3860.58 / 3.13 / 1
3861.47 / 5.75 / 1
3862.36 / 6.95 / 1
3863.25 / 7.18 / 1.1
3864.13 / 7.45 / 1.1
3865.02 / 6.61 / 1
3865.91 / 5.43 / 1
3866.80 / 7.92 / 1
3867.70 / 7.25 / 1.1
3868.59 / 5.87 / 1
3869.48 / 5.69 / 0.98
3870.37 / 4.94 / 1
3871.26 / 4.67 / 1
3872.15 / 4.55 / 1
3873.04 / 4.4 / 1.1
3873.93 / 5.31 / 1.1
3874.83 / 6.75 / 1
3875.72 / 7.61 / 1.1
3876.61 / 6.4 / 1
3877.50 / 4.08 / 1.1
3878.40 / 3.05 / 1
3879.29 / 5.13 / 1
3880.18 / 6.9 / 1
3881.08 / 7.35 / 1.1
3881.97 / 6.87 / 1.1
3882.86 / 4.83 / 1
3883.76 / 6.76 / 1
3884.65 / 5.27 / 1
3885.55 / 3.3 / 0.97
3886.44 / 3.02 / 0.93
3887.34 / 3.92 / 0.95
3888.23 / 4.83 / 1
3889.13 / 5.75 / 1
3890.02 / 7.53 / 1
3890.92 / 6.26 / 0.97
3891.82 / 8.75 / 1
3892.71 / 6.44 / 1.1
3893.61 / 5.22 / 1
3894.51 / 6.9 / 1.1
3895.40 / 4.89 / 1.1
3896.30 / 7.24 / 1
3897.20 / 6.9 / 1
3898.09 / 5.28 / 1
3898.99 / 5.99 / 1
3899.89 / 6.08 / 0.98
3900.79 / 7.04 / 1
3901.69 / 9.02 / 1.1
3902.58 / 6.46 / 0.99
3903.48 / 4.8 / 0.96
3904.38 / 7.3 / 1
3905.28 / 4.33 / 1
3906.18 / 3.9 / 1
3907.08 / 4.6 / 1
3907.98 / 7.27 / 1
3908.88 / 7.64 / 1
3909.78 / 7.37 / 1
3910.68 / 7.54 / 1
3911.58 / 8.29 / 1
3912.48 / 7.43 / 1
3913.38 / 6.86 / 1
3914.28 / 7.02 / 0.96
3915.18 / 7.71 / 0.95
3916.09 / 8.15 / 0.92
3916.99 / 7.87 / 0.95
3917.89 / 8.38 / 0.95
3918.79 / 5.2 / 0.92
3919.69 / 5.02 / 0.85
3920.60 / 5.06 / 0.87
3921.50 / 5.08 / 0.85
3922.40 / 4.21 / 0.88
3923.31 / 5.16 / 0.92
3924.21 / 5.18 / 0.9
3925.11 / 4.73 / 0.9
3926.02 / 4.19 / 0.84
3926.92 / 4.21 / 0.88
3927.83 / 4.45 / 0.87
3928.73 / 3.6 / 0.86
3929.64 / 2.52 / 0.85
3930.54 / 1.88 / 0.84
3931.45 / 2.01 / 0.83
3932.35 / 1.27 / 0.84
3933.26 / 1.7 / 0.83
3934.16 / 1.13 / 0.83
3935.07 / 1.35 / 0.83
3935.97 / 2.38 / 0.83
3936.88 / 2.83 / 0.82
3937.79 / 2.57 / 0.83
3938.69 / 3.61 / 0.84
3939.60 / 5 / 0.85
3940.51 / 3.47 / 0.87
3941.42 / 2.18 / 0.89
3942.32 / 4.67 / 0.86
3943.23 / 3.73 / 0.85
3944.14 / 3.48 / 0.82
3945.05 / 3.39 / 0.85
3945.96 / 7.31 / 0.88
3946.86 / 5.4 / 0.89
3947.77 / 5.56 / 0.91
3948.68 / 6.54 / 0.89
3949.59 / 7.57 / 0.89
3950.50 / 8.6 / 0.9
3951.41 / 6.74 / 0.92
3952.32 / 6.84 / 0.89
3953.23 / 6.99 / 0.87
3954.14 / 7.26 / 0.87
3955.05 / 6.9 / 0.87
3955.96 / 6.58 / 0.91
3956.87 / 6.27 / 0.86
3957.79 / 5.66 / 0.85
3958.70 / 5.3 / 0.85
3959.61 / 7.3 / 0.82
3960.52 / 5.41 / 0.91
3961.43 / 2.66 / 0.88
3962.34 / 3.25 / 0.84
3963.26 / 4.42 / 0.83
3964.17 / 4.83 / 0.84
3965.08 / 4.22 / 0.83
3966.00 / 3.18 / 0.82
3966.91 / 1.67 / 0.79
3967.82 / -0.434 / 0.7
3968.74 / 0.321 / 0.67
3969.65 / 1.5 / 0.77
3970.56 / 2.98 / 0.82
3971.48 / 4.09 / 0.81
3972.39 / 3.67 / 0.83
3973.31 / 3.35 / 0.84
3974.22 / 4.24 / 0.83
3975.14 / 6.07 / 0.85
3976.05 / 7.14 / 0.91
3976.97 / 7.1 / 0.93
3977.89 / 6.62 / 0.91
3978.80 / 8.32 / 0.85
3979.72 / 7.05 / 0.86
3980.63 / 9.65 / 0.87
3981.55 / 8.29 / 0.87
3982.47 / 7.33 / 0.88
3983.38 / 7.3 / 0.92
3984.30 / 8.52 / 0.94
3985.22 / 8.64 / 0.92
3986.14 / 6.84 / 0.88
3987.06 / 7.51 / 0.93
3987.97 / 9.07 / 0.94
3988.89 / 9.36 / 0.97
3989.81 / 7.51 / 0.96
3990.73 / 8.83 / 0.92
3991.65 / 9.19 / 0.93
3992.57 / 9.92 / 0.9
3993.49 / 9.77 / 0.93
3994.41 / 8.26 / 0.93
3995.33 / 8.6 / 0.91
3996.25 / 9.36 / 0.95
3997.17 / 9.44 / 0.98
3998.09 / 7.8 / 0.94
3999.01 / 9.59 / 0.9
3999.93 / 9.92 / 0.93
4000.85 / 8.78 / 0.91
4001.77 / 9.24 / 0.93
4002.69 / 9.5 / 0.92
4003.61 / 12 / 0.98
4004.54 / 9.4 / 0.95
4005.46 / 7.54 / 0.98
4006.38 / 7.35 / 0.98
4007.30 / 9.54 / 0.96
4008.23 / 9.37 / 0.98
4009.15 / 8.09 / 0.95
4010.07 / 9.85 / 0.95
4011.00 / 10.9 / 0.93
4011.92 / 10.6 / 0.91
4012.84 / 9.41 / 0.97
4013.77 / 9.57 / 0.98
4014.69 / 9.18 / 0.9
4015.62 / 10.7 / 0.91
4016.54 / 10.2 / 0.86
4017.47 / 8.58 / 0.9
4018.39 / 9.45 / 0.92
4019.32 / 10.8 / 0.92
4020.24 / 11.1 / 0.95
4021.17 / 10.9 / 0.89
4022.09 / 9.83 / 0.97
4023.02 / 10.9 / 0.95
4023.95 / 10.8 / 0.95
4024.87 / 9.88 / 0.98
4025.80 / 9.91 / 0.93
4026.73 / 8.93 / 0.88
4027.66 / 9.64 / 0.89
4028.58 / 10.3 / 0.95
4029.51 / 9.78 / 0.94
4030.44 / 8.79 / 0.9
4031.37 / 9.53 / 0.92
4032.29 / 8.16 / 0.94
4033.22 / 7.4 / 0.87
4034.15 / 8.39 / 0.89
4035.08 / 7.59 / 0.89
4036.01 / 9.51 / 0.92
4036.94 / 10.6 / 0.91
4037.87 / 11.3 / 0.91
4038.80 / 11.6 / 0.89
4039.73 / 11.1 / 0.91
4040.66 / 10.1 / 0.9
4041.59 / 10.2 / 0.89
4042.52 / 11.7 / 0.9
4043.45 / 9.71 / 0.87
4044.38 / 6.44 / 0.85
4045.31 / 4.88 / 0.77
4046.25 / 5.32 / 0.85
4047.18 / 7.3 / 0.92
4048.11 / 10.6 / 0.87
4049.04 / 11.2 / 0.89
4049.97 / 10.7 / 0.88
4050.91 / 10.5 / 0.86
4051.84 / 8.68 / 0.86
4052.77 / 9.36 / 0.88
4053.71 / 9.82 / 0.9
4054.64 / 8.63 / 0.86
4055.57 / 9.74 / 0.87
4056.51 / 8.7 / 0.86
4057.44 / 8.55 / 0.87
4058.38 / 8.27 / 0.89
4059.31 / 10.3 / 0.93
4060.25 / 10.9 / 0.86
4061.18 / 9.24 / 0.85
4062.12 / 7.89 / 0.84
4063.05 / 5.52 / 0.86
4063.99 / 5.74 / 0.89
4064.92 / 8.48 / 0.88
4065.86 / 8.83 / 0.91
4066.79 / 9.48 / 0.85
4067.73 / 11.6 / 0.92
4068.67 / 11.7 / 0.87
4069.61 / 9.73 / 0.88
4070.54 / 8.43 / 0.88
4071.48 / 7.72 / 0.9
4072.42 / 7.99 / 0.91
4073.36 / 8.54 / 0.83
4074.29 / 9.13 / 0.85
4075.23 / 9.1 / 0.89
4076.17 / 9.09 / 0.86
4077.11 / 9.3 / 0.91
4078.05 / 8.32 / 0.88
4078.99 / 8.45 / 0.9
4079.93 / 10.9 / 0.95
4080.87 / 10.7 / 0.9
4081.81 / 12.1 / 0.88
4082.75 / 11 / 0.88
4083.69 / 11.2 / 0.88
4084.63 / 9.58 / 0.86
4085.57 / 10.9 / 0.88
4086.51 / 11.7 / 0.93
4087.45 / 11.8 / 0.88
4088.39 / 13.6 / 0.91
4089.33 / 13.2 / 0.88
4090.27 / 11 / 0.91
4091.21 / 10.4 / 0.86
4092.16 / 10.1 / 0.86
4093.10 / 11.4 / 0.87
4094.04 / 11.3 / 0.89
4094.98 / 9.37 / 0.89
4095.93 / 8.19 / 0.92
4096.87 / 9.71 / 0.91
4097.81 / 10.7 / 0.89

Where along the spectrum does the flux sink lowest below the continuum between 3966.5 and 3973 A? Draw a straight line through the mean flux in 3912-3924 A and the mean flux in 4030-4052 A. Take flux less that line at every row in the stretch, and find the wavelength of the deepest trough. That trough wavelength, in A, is 3967.82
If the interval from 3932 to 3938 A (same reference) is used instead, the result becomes 3934.16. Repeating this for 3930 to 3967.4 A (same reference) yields 3966.91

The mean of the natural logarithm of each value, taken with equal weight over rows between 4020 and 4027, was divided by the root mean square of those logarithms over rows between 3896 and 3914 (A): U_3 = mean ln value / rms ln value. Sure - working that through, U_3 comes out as 1.24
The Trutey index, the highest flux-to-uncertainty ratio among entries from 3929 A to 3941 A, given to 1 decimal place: 5.9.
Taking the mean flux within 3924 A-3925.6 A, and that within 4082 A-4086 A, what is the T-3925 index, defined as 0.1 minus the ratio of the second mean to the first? -2.1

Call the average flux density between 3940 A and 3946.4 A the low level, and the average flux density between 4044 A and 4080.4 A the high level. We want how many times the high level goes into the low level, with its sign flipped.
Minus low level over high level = -0.5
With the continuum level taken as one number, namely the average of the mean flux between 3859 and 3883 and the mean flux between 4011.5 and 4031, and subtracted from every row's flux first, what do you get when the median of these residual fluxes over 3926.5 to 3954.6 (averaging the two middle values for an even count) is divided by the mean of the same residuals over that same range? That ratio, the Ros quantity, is 1.16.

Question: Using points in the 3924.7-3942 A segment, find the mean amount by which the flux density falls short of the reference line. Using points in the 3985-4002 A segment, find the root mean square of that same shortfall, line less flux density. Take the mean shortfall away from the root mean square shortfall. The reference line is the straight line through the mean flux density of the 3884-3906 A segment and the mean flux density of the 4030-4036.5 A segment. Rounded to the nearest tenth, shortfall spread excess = -2.4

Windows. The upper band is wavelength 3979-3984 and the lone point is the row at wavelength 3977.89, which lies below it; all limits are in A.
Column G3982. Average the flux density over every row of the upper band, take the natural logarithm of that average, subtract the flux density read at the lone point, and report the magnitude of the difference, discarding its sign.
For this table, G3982 4.55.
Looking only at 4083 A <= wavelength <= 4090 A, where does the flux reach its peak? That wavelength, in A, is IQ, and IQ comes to 4088.39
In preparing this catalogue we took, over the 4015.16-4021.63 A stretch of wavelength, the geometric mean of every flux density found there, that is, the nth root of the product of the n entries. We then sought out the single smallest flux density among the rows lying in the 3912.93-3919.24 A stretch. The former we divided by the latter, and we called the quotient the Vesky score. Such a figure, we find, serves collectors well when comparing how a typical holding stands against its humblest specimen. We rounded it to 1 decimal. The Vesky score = 2.0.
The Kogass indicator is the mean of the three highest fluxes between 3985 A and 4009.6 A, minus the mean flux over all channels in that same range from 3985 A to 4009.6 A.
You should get 1.71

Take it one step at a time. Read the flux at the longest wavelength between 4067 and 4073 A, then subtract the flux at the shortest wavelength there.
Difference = -3.6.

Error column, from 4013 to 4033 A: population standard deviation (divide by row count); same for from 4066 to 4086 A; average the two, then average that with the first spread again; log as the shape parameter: 0.031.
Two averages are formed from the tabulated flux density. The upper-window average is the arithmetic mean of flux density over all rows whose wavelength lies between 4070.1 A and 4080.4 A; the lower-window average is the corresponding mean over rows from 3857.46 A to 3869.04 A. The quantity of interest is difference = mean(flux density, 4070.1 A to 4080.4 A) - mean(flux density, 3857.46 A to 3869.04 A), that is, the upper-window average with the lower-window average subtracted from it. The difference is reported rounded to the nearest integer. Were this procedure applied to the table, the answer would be 3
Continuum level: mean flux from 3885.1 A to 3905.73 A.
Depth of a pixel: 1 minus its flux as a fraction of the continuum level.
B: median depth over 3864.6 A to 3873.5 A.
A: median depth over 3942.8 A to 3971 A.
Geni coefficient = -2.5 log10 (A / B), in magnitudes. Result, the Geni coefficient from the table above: -0.4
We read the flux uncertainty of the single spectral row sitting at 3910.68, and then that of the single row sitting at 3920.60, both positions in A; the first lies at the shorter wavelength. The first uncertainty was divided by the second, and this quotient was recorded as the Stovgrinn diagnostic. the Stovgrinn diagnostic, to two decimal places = 1.15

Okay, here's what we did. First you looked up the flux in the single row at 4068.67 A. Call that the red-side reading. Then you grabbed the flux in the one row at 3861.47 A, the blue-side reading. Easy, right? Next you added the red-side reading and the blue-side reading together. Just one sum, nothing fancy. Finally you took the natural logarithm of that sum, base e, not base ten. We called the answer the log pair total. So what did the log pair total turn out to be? 2.86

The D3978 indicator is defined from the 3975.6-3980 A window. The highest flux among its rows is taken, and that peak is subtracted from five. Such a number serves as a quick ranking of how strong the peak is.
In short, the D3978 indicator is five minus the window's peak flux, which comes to -3.3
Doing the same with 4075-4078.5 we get -4.3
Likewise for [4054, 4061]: -5.9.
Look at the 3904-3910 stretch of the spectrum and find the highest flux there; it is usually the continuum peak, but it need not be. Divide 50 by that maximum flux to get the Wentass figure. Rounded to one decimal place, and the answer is 6.5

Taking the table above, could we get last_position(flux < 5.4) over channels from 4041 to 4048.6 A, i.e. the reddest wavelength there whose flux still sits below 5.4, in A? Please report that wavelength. 4046.25 A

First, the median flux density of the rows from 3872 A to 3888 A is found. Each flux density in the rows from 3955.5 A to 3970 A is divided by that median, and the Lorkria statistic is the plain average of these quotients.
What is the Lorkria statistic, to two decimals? 0.75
